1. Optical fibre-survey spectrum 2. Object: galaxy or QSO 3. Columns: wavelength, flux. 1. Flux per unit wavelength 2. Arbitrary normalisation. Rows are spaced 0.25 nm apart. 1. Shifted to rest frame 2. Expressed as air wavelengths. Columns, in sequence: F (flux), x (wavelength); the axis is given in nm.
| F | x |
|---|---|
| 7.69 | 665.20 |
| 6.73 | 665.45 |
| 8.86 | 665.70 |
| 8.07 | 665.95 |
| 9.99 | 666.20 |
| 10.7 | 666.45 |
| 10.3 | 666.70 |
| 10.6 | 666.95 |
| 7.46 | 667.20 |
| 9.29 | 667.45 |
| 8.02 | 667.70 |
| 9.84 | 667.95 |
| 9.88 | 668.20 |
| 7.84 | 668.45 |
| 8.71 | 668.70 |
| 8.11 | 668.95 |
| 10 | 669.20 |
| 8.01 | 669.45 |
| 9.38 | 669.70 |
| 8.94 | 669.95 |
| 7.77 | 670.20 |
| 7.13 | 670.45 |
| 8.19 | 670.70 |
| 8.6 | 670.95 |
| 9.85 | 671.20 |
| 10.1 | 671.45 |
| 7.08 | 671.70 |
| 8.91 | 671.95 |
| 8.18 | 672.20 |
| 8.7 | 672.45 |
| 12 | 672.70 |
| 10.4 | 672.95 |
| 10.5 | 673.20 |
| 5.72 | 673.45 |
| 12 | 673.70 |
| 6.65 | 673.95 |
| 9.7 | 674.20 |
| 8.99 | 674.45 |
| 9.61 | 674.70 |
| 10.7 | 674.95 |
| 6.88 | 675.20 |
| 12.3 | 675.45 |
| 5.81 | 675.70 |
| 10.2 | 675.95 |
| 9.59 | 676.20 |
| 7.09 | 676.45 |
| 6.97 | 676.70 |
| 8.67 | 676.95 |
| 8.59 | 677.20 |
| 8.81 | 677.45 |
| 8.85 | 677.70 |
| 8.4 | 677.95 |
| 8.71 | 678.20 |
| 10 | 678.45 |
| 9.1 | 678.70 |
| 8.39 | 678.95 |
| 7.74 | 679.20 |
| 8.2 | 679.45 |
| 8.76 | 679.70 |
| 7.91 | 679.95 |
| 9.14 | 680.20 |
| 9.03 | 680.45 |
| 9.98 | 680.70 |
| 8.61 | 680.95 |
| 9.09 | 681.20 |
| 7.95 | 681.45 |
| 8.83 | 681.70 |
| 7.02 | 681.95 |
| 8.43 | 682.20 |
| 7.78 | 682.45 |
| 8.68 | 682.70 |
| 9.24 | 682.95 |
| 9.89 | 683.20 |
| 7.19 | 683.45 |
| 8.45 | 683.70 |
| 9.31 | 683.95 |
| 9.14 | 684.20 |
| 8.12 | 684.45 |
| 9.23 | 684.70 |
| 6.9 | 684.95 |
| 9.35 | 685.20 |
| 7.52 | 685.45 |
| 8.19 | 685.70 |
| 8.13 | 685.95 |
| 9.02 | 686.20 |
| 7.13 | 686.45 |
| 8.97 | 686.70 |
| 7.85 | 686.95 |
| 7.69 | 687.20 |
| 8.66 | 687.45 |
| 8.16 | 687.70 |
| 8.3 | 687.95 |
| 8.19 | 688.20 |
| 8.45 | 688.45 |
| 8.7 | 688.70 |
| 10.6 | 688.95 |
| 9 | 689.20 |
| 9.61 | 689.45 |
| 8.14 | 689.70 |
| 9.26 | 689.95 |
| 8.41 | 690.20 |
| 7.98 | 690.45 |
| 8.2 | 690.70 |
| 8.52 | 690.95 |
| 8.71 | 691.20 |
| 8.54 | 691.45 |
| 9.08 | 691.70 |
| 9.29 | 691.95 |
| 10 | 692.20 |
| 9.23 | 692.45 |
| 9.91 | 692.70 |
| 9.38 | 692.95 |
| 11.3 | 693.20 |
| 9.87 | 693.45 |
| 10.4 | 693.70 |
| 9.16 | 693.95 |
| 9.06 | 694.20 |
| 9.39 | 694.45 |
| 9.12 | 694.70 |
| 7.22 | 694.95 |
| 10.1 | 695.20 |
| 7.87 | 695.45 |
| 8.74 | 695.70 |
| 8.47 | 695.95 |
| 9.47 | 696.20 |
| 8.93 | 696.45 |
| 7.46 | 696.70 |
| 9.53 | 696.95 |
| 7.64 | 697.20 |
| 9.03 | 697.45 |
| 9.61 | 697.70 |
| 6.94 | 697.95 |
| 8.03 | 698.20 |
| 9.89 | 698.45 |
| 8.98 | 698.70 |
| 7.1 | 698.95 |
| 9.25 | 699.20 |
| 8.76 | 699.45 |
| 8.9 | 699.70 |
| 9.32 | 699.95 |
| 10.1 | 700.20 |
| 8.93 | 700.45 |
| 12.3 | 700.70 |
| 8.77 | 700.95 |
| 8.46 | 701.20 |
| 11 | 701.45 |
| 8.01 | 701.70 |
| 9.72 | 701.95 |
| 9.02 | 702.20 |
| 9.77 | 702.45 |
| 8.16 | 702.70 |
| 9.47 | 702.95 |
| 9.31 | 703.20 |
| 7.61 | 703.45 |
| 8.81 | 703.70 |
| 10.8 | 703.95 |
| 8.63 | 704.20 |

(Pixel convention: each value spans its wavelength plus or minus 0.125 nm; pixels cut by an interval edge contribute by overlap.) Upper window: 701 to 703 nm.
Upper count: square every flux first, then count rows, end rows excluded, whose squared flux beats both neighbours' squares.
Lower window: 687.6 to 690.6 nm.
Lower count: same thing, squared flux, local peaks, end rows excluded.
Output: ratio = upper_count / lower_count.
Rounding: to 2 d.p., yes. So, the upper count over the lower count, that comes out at 0.75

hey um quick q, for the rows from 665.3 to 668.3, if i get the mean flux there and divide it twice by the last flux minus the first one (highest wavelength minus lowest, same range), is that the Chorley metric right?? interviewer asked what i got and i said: 1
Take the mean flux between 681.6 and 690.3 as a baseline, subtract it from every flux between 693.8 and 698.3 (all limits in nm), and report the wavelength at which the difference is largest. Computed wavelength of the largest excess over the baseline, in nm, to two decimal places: 695.20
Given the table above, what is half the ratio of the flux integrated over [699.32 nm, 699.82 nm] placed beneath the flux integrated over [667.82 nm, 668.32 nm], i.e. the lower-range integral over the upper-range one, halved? 0.56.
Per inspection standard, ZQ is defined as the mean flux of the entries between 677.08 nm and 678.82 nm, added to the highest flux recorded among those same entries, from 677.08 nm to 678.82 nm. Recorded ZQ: 18.9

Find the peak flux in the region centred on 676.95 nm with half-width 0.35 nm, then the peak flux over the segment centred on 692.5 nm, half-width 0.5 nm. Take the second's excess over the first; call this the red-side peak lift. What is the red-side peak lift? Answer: 1.3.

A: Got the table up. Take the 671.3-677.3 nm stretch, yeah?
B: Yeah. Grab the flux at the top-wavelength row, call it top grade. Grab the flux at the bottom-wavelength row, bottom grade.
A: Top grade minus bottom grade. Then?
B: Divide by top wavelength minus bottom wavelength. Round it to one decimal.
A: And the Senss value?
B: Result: -0.3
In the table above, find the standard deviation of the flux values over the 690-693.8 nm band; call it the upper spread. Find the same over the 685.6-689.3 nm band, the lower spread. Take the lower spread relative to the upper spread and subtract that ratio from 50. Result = 49.1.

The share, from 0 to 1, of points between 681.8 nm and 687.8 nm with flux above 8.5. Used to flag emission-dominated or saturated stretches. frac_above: 0.42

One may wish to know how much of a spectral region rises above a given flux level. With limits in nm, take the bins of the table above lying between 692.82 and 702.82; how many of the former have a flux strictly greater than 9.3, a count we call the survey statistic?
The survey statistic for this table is 16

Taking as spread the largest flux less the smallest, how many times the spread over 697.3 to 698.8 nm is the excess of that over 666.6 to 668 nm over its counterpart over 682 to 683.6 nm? 0.1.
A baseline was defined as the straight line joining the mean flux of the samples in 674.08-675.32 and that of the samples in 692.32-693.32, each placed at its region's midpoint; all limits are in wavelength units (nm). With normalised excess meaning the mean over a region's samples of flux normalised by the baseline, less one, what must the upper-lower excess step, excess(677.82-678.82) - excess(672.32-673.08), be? -0.17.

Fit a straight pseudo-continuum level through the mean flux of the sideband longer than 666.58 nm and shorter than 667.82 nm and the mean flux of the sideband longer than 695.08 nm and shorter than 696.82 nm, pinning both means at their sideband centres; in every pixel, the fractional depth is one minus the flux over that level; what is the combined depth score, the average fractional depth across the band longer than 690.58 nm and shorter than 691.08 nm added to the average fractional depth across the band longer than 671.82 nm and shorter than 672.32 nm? 0.11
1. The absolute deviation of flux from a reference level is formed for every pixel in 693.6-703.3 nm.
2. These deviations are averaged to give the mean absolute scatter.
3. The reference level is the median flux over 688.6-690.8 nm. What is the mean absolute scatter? 0.84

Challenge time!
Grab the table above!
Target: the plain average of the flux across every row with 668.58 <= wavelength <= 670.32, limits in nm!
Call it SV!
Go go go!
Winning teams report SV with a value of 8.7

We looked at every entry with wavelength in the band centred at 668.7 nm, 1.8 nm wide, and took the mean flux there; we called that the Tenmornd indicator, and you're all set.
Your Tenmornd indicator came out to 8.9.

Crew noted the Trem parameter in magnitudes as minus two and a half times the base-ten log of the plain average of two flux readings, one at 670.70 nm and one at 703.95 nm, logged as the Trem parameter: -2.44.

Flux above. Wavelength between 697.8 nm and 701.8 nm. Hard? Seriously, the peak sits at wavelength 700.70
